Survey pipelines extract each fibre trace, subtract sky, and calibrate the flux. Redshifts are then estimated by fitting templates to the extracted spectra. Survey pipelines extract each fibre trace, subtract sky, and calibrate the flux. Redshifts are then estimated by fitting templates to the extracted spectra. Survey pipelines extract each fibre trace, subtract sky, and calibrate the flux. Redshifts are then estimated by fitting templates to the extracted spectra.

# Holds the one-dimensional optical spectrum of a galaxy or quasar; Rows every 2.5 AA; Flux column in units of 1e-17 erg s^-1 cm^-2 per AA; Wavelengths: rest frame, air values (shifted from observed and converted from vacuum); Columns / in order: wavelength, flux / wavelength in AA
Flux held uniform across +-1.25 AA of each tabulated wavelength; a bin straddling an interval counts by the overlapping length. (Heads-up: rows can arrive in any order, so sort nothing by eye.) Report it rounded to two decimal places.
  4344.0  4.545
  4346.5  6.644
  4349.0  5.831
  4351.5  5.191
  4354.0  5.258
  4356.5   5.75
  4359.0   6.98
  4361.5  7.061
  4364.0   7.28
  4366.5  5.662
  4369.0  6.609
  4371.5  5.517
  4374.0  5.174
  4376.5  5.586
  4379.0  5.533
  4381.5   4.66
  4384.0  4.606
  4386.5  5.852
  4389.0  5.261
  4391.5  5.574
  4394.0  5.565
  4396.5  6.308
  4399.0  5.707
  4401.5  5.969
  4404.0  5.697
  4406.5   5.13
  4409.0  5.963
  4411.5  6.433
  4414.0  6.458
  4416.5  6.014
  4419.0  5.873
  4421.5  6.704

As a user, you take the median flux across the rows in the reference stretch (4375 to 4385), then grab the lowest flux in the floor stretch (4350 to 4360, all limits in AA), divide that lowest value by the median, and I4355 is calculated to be 1.02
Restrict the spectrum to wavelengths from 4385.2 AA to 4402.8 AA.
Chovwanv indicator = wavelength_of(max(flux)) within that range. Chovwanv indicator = 4396.5 AA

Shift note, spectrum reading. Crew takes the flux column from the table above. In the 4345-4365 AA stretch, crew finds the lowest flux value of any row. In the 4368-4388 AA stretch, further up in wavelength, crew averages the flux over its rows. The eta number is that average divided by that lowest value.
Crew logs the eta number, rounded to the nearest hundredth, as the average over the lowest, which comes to 1.05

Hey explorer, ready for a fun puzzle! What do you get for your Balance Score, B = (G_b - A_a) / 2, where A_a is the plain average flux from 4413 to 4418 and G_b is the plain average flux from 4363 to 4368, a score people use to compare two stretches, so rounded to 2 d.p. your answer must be 0.12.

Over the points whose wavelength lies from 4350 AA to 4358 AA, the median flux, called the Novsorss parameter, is 5.26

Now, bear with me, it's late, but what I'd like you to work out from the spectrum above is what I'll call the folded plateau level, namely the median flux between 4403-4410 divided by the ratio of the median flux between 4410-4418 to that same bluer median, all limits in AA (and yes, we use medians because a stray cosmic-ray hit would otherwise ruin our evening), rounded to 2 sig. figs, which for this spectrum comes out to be 5.0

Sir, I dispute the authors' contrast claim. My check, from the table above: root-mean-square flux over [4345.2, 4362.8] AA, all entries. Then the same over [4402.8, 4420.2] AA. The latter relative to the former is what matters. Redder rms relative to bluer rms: 0.97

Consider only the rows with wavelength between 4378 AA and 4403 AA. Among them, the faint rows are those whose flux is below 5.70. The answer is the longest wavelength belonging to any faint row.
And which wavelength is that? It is 4394.0 AA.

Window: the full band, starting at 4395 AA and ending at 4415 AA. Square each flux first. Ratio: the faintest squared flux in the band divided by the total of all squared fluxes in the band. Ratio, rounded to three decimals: 0.092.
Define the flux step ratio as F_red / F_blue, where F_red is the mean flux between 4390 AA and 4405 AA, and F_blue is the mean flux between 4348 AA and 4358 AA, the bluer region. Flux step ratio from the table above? 1.05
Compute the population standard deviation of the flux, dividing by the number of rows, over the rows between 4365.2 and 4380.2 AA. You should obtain 0.44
